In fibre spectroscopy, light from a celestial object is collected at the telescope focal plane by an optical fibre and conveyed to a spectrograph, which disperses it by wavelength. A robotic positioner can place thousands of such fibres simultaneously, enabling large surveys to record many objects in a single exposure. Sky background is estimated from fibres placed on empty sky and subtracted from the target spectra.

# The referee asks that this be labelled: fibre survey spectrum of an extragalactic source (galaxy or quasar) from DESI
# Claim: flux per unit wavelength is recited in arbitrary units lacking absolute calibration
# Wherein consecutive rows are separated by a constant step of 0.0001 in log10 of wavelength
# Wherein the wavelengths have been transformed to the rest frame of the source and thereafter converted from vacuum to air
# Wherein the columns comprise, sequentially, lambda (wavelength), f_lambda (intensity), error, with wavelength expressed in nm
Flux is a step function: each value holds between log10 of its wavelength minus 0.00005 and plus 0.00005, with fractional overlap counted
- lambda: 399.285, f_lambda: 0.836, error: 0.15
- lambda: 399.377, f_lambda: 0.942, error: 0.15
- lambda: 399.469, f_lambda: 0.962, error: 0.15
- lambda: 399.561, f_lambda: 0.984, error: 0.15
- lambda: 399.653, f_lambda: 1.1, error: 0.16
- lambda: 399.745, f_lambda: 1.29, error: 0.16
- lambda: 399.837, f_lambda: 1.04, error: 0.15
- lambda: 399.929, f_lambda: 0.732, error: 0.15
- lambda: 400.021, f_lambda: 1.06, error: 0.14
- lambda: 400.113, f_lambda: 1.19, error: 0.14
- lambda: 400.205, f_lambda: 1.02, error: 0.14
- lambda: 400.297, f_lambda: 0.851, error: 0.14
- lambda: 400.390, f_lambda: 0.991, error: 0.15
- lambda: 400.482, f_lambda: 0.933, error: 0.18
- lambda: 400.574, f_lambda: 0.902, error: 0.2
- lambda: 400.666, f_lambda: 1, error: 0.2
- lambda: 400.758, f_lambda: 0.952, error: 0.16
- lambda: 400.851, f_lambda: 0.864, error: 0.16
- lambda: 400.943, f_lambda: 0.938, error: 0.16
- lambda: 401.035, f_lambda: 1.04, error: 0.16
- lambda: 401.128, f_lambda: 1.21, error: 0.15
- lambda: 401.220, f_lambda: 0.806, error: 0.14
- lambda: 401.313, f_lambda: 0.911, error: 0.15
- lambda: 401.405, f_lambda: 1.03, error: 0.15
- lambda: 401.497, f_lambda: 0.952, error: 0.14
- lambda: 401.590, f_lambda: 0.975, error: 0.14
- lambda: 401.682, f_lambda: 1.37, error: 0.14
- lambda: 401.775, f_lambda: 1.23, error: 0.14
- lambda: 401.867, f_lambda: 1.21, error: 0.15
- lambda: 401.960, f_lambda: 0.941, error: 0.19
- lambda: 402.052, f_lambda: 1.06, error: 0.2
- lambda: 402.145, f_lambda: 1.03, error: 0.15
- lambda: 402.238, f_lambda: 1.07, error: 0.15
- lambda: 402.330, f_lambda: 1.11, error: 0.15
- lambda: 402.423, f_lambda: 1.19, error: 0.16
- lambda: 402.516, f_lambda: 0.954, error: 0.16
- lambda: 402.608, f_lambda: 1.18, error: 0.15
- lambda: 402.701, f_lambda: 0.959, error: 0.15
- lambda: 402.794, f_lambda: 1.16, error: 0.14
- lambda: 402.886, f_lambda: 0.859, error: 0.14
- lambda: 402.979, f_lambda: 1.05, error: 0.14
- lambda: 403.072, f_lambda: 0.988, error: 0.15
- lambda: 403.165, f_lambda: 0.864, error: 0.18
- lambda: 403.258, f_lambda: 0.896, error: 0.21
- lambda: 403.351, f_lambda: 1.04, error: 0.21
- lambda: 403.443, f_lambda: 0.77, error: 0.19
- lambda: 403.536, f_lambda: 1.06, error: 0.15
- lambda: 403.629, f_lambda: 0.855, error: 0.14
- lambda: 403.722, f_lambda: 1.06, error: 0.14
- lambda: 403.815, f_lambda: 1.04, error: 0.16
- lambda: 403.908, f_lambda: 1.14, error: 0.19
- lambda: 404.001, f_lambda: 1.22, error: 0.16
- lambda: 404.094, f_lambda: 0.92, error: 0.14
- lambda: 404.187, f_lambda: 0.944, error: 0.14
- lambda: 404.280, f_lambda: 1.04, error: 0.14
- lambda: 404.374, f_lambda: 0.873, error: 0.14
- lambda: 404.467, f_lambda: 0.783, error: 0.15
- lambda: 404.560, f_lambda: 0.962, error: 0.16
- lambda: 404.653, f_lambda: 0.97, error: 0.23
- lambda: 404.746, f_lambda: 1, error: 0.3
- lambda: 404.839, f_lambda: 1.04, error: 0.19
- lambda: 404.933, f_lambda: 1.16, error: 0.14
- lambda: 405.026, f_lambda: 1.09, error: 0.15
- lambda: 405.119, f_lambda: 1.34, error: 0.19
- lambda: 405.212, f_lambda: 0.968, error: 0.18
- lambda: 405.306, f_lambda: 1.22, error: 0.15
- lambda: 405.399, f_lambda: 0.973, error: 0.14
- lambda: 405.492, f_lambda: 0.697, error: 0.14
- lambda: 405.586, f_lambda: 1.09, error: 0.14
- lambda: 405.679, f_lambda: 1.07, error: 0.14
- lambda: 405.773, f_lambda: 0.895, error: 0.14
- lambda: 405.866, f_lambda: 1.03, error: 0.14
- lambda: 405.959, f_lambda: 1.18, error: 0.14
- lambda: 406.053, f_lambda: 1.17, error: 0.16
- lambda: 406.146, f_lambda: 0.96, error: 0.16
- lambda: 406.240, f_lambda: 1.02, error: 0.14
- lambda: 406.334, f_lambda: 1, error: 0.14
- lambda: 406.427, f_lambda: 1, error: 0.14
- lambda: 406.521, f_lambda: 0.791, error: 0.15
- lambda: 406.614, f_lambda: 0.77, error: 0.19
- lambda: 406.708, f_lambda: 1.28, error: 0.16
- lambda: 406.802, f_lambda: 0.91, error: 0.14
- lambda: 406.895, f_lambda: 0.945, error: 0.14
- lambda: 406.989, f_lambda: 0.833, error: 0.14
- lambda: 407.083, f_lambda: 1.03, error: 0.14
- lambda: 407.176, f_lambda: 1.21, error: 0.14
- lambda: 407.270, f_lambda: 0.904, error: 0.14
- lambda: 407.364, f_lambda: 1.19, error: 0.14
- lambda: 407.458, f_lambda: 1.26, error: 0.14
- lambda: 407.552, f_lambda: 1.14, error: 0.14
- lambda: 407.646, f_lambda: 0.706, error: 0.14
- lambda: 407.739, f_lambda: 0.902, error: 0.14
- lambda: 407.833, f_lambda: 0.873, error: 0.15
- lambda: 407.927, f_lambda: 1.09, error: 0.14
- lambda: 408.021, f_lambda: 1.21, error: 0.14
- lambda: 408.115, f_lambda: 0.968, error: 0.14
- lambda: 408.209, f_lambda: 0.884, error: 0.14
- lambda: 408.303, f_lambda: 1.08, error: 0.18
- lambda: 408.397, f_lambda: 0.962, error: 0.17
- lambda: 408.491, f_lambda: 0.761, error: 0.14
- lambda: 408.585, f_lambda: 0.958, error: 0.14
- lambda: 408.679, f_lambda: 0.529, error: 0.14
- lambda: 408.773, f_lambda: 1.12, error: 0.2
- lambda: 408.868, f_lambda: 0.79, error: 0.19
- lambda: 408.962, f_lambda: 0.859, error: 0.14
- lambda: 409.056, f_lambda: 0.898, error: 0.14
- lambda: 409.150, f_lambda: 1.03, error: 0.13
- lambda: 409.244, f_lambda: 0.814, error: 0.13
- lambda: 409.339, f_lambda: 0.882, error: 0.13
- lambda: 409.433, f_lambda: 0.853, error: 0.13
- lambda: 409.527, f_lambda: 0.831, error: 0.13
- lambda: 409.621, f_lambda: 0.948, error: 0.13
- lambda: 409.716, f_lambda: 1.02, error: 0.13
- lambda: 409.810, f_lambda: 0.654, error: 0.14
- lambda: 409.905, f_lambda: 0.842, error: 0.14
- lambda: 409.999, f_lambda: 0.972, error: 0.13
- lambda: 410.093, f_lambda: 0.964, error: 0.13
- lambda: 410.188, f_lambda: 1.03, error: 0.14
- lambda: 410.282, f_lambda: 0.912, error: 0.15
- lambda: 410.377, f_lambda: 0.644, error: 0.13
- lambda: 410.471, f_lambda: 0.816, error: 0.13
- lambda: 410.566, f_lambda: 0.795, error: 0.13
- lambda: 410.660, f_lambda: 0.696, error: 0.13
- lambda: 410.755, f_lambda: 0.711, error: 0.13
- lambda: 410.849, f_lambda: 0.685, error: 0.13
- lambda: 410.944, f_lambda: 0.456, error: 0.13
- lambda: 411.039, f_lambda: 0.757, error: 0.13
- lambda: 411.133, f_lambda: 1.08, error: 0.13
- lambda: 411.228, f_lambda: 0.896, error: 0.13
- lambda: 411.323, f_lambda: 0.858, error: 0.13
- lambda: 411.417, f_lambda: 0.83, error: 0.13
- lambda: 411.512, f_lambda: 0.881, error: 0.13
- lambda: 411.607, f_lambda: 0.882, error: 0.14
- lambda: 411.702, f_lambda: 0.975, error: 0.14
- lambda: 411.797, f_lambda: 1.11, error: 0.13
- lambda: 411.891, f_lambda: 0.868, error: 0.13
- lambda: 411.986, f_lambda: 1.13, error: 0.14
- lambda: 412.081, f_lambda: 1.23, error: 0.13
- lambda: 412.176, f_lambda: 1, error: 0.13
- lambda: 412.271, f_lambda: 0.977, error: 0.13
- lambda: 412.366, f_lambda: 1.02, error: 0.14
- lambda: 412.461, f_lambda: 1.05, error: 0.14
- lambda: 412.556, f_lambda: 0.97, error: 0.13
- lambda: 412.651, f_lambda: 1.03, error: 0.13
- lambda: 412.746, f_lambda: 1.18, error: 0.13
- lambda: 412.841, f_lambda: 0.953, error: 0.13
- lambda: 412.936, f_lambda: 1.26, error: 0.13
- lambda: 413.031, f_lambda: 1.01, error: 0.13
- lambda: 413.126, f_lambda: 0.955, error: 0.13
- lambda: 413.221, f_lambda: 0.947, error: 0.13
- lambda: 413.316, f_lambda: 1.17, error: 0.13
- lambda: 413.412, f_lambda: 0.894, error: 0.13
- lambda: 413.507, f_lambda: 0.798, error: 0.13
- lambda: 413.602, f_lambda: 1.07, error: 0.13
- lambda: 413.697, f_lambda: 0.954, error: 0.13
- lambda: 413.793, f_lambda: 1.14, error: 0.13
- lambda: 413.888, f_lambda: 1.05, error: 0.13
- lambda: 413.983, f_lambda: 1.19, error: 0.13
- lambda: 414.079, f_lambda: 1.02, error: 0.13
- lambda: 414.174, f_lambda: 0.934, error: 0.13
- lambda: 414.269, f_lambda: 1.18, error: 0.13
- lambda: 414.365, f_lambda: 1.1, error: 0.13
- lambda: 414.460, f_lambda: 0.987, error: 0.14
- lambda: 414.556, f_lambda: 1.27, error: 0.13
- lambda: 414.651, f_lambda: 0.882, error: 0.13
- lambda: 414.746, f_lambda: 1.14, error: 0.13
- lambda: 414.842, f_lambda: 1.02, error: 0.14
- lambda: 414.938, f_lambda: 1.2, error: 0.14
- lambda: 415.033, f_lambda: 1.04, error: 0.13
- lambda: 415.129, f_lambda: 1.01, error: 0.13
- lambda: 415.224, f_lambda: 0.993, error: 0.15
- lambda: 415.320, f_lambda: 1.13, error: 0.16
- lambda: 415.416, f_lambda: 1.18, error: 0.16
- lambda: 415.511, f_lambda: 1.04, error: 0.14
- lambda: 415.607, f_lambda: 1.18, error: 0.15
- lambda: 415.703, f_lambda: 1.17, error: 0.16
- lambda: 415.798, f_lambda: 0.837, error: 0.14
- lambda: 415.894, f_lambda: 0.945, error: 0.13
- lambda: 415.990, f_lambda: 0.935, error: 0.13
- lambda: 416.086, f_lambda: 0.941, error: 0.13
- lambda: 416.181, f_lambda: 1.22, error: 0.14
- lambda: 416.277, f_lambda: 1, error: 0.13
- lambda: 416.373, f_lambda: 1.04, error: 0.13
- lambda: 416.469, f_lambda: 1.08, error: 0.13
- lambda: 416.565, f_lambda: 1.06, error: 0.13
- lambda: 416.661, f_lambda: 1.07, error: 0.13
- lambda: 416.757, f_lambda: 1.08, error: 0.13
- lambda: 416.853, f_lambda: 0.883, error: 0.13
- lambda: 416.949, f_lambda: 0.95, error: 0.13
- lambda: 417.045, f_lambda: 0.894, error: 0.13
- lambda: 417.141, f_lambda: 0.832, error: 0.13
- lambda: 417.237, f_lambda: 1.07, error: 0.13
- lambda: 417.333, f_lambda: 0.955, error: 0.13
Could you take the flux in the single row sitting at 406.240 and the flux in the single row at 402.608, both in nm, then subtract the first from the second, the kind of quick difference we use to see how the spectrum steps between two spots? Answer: 0.16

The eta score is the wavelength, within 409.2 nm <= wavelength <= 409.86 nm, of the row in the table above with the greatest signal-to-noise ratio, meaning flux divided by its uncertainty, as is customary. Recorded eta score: 409.716 nm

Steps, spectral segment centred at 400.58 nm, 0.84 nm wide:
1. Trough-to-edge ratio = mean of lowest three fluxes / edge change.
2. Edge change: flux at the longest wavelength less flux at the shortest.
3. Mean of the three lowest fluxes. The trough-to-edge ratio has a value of -11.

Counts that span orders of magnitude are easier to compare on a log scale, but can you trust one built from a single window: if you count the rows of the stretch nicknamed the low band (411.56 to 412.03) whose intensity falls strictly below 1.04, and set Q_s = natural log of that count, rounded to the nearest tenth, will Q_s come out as 1.1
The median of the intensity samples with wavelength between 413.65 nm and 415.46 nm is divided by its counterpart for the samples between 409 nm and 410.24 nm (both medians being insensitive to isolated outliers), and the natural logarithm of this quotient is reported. 0.16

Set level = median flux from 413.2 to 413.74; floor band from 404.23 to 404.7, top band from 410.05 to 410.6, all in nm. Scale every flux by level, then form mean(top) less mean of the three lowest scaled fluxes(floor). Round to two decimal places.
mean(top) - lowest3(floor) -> -0.01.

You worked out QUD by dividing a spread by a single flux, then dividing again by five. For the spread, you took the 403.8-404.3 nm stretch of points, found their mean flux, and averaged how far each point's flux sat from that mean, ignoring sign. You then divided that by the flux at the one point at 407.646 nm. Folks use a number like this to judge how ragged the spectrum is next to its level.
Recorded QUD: 0.024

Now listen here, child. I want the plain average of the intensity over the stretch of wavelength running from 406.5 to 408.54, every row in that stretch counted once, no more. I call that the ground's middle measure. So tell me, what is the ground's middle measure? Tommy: 0.99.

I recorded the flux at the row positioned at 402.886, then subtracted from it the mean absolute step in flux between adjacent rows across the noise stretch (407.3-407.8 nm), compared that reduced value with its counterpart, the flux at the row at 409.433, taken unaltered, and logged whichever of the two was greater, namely 0.85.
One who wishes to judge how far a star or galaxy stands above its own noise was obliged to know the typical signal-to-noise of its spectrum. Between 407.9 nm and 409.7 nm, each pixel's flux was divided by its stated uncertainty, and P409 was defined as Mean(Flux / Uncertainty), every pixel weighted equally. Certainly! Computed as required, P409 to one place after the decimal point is 6.4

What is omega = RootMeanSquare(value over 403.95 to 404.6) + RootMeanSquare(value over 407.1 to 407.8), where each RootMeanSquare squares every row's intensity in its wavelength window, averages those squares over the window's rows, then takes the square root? 2.03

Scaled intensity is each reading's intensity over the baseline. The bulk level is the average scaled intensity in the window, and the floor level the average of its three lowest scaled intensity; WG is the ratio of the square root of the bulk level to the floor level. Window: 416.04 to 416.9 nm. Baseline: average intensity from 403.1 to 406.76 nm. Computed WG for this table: 1.09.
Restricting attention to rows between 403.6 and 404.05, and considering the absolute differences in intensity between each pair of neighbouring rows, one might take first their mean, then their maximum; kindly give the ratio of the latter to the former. 2.0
